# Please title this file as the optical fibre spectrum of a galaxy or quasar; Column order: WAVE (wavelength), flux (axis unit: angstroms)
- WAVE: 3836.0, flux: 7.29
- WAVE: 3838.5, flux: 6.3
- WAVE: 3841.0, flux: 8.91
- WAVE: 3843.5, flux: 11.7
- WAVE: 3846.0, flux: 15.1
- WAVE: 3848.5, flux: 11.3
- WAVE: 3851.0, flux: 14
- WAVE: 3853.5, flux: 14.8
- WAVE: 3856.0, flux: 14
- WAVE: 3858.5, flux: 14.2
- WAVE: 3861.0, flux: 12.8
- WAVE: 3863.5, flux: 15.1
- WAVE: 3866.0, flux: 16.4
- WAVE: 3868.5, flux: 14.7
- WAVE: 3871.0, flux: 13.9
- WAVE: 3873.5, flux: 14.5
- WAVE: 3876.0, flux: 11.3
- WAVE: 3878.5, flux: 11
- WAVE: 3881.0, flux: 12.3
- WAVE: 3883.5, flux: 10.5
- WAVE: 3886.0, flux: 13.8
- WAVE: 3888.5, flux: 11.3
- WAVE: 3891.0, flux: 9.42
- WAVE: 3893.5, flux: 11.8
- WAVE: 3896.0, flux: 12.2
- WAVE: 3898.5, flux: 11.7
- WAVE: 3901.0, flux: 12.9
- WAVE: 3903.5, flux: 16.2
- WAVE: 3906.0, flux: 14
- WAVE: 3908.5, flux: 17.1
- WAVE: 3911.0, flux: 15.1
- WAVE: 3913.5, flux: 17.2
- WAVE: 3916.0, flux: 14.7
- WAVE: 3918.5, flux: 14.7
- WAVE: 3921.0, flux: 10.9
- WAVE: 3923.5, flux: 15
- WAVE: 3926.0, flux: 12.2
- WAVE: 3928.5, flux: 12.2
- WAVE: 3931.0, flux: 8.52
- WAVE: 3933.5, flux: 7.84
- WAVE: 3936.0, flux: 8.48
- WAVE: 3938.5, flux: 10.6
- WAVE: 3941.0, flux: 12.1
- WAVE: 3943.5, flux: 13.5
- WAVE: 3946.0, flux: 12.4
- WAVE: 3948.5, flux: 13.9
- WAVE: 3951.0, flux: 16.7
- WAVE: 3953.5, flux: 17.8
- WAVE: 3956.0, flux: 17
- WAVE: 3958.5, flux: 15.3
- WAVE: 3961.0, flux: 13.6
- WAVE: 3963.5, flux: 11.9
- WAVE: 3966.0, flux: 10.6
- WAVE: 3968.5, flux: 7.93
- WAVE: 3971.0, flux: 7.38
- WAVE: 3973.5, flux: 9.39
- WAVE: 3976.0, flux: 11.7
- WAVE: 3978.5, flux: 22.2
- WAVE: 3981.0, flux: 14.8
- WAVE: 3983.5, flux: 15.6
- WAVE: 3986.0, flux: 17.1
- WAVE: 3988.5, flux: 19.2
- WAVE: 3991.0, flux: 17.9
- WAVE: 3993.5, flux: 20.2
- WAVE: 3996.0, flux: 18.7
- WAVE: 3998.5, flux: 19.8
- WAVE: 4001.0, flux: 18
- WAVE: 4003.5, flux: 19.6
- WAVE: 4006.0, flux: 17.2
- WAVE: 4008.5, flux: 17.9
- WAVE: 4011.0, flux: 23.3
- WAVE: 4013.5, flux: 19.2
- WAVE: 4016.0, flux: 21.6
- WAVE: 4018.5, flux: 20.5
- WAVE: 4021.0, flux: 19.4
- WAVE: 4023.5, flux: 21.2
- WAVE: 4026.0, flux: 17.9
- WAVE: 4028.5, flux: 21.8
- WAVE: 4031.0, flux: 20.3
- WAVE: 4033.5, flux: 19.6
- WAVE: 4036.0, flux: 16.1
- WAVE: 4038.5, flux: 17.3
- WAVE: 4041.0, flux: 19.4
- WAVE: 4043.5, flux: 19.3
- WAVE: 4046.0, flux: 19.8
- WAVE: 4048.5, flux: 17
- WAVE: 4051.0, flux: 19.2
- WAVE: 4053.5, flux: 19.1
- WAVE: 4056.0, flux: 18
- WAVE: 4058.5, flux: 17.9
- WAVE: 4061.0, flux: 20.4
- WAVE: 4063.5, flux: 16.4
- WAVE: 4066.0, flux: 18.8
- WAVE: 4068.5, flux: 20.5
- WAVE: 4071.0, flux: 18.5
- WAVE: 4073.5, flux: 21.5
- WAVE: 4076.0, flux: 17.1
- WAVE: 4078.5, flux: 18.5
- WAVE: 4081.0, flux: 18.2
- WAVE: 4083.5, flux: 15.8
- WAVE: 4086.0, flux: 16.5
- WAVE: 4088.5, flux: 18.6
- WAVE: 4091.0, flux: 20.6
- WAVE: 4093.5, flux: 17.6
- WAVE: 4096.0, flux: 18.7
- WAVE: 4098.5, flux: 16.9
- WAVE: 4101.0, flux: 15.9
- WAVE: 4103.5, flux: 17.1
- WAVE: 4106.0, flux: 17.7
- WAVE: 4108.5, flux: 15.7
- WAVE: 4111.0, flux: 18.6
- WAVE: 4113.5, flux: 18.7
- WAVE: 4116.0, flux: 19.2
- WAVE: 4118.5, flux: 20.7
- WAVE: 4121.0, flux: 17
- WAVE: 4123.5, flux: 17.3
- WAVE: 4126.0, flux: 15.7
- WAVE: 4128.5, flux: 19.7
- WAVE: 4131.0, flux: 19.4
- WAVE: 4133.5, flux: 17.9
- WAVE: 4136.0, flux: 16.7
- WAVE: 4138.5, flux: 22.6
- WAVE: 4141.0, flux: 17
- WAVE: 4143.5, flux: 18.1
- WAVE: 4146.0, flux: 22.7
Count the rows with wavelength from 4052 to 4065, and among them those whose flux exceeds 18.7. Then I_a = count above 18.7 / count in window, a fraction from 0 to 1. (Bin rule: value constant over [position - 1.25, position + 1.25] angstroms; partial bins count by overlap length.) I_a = 0.4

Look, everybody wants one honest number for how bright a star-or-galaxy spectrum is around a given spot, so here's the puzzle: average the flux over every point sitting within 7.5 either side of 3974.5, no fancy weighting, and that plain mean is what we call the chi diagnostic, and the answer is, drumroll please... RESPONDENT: 12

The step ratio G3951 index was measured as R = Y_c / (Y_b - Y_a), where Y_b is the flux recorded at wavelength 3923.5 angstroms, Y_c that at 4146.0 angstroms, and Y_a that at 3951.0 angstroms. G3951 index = -13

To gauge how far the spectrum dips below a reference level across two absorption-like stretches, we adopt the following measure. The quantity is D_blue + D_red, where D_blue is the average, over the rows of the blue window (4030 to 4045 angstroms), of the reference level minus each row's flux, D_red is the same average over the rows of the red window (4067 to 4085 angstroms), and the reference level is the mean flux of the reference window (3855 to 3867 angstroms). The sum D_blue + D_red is -8.3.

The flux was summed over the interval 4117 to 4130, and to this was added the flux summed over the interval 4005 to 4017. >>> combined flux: 190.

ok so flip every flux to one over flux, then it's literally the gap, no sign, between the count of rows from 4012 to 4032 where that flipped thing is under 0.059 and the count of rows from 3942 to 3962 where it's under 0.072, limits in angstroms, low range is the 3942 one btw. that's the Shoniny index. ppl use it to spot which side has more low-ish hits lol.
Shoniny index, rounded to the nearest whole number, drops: 3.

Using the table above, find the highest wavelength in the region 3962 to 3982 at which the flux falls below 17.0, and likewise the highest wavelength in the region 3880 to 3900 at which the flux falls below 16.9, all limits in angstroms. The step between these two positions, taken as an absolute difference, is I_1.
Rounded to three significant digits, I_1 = 82.5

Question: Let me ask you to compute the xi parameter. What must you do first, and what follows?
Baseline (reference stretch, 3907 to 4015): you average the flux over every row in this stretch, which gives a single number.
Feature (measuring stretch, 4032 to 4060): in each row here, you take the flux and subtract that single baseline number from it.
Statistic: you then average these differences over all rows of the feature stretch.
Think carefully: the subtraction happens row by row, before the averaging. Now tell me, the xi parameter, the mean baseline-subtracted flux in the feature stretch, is 3.6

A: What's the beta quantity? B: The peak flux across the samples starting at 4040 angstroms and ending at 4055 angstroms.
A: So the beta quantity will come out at 19.8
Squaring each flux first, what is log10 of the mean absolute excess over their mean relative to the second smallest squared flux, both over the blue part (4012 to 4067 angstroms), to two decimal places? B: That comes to -0.77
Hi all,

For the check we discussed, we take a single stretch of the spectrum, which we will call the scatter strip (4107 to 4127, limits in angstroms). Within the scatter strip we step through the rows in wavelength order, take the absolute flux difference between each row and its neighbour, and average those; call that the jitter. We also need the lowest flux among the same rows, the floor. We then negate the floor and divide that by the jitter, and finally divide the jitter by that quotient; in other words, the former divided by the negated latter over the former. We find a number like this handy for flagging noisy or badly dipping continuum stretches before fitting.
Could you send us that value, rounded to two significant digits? -0.15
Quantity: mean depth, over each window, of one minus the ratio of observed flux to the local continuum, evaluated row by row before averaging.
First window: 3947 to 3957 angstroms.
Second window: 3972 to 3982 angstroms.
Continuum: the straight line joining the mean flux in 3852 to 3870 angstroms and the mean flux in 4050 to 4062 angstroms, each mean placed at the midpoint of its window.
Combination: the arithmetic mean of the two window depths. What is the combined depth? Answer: 0.09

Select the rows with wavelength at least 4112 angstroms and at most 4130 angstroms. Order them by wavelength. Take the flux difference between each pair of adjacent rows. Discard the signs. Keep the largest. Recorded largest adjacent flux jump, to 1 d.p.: 4.0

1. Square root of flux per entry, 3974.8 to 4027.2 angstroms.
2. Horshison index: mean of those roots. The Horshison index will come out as 4.32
